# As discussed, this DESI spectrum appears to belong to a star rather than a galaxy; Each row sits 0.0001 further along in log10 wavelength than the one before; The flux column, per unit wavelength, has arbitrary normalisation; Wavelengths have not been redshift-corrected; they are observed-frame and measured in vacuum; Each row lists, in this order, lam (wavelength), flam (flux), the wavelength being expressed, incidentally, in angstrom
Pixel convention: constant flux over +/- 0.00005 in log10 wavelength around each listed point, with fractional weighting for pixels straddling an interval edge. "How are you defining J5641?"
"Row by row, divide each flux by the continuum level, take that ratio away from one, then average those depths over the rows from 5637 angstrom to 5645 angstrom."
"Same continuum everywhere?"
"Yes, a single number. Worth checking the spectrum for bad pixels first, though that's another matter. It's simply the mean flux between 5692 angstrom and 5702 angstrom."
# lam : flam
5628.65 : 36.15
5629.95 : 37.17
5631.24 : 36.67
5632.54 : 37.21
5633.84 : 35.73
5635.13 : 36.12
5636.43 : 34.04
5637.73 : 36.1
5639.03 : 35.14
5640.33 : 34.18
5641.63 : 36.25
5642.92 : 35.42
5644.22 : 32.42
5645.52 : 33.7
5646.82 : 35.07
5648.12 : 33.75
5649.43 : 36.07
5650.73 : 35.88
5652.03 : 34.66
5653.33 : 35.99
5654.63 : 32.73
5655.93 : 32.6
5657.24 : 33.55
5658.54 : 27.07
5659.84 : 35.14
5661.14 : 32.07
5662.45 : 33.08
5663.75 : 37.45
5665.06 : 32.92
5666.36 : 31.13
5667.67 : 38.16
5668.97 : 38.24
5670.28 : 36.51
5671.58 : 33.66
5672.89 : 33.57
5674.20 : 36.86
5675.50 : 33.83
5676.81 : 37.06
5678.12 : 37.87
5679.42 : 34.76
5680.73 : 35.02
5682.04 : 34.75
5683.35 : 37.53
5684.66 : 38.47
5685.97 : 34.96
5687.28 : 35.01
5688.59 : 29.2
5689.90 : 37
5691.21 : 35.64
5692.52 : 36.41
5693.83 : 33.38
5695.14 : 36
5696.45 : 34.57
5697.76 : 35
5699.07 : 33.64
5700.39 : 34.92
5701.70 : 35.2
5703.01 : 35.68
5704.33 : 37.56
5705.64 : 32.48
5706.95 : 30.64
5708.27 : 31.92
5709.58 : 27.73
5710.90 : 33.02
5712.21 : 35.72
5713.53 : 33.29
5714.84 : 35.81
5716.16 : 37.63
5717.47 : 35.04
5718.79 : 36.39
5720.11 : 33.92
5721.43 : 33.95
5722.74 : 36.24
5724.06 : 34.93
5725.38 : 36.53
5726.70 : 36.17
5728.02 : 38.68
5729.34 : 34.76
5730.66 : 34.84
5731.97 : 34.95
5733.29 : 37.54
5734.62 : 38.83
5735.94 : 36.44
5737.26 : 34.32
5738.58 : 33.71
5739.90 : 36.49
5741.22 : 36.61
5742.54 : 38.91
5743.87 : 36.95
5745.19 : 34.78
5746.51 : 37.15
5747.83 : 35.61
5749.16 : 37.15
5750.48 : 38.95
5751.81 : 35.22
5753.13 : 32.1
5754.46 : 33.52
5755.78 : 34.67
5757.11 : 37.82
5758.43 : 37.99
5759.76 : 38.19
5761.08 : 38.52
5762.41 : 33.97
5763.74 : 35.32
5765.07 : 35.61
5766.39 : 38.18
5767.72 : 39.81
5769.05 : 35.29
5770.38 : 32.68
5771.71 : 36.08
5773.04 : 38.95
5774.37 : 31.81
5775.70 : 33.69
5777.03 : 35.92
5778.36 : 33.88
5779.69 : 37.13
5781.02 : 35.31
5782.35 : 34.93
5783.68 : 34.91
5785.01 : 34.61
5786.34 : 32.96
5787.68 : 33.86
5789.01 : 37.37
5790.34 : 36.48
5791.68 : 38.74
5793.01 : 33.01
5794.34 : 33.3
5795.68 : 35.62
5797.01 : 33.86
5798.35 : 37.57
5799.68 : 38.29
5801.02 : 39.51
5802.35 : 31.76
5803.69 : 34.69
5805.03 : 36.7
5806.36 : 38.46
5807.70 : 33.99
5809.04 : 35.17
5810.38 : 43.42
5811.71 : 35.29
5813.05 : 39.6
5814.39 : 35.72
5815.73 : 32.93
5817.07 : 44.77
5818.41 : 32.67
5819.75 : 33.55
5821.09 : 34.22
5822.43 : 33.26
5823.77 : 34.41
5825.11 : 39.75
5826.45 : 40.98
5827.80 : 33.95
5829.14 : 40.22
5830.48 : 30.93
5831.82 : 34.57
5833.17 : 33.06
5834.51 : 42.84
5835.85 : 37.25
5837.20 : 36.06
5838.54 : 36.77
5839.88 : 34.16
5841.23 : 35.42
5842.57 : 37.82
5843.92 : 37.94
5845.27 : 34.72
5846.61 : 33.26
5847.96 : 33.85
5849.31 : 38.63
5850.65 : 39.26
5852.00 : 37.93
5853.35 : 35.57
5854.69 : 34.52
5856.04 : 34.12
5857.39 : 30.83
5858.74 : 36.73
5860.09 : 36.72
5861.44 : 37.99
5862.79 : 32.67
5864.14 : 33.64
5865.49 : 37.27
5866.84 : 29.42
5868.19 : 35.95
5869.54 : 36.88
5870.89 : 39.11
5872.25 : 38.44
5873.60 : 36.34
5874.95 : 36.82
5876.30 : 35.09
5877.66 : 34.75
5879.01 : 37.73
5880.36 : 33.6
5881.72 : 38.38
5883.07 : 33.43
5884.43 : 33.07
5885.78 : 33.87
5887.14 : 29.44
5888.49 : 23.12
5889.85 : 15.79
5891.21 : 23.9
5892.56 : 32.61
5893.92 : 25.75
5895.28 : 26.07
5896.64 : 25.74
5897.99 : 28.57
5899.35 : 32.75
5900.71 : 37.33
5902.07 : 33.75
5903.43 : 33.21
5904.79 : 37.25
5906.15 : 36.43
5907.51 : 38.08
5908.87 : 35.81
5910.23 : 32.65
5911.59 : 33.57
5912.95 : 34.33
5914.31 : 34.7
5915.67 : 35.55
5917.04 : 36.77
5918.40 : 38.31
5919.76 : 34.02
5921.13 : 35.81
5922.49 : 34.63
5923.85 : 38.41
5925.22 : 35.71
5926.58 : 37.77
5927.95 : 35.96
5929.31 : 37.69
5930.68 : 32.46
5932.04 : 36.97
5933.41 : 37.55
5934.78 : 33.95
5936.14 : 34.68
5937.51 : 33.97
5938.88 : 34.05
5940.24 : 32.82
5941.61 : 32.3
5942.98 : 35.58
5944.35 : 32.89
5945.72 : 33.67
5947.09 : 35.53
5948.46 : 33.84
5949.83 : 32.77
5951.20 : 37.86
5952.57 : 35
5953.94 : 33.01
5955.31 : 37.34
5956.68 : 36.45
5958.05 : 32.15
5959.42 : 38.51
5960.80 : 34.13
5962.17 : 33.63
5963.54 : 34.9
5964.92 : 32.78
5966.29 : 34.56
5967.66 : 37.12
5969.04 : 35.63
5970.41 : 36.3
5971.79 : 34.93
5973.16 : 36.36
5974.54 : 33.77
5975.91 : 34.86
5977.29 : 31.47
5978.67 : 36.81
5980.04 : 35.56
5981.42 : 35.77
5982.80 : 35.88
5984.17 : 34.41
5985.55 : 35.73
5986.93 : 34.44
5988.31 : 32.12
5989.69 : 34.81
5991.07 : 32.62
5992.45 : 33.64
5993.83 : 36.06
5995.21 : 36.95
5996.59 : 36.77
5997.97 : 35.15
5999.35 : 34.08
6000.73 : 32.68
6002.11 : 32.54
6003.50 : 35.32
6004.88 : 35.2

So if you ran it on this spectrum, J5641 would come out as 0.00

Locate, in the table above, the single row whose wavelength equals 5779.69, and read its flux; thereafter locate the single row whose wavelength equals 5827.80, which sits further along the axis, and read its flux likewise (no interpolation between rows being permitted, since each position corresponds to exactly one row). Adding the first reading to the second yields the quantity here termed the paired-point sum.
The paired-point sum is 71.1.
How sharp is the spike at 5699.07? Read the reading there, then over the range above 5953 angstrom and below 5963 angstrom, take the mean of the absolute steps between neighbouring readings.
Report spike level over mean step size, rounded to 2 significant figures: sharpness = 9.7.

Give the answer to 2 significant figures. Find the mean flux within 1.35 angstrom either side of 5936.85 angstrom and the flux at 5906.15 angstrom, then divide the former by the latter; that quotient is 0.94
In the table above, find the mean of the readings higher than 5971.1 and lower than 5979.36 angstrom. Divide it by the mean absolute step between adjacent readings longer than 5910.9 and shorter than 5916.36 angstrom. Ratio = 53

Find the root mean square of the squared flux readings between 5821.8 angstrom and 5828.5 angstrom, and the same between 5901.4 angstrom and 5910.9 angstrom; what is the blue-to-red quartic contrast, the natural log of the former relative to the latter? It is 0.079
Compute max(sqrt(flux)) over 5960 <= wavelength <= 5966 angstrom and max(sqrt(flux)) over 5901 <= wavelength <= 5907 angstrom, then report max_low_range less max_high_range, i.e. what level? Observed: 0.20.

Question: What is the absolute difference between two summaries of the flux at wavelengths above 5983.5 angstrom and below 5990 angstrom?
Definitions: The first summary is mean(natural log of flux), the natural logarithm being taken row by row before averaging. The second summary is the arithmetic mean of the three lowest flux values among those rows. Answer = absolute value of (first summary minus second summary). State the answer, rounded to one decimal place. 30.1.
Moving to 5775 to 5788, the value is 30.0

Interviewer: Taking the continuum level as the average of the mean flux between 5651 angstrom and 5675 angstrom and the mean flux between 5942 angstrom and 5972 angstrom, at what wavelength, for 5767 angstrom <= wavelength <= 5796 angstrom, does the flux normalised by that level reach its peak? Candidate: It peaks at 5767.72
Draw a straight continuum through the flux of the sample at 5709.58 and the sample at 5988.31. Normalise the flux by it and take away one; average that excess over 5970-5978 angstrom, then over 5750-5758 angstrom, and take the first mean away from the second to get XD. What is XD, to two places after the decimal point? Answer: 0.16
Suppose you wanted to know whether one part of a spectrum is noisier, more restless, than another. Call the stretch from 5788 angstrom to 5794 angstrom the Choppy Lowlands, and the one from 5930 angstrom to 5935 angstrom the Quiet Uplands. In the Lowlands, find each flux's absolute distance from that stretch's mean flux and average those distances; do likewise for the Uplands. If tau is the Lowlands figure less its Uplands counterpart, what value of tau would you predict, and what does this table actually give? -0.33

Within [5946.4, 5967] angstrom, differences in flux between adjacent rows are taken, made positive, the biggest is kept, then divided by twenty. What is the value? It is 0.32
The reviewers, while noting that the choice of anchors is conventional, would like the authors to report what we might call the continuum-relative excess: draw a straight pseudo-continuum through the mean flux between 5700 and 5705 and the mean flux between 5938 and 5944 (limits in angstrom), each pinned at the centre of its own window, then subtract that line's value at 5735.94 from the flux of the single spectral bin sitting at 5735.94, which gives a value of 1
